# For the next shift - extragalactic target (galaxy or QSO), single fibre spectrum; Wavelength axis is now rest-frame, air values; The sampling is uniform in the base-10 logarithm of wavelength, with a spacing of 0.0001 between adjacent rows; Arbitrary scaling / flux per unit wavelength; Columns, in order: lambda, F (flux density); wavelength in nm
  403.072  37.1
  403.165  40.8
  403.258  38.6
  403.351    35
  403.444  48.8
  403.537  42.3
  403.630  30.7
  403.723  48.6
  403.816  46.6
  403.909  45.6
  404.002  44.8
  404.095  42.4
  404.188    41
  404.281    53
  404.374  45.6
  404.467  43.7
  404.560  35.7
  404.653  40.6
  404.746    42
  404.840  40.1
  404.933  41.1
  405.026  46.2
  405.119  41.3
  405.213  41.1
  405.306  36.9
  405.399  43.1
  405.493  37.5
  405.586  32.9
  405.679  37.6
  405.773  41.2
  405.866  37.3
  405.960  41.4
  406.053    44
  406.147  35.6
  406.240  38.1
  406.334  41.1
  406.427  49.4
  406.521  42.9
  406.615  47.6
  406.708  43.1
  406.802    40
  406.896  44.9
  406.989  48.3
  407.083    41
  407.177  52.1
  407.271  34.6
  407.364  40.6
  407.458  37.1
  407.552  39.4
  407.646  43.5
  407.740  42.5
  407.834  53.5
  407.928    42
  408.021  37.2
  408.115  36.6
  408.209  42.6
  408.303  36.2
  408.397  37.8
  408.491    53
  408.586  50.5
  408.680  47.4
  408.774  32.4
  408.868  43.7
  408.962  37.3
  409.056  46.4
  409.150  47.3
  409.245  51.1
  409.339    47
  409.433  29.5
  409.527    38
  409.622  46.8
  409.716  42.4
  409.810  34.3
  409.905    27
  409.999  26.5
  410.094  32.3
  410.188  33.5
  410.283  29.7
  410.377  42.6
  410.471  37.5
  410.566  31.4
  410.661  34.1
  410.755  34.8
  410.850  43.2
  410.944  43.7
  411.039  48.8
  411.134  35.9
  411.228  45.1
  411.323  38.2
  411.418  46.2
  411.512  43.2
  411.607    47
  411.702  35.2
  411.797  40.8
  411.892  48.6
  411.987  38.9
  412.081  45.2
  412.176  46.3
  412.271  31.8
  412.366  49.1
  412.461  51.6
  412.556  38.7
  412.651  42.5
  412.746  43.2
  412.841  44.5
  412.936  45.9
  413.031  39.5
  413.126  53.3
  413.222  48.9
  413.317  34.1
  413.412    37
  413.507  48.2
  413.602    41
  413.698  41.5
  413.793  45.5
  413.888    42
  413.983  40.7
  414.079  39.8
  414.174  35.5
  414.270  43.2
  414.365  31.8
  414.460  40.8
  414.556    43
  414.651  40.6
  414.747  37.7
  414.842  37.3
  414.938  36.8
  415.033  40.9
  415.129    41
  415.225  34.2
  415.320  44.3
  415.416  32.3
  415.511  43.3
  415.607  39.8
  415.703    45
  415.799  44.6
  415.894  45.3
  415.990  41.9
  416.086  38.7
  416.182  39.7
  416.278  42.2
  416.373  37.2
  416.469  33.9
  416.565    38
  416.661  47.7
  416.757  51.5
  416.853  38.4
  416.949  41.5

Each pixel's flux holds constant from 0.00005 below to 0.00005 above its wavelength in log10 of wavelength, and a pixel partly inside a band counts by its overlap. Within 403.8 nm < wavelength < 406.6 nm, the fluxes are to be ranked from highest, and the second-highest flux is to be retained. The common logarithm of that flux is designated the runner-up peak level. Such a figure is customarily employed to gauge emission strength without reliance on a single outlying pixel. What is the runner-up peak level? 1.69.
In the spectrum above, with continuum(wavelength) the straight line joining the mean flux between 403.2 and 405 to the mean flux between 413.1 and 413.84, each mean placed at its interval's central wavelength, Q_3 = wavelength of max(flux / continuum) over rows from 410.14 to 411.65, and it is 411.039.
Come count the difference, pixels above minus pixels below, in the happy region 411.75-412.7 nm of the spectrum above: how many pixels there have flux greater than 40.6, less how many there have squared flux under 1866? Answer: 2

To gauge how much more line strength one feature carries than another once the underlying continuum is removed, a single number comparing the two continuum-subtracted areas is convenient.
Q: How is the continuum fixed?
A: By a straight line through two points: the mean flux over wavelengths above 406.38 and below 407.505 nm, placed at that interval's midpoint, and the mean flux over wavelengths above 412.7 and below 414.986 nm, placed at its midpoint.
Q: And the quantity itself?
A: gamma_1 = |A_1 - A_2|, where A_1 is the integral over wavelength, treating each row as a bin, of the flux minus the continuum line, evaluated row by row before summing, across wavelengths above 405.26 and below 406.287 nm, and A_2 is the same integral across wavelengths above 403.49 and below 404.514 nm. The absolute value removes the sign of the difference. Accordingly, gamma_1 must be 4.9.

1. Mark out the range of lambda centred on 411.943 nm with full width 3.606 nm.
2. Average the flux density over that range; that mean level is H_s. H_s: 41.6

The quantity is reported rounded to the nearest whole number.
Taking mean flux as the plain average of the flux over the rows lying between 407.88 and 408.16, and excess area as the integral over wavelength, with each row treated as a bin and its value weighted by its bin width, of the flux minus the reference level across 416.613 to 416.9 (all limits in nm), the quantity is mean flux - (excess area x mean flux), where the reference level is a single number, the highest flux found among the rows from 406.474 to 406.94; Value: 58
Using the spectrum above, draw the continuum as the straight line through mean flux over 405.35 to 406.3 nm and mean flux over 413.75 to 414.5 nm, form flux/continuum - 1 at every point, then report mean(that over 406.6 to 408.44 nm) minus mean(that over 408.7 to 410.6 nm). 0.11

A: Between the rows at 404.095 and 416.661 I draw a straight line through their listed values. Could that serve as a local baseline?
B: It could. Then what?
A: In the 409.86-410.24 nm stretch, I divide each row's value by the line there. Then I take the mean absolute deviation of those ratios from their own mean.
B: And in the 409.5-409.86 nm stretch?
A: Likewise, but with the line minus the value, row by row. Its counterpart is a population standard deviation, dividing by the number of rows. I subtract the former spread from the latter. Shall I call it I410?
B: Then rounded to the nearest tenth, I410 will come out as 4.6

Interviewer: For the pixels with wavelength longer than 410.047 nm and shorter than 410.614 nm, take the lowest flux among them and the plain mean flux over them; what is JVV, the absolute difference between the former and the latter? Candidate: 4.8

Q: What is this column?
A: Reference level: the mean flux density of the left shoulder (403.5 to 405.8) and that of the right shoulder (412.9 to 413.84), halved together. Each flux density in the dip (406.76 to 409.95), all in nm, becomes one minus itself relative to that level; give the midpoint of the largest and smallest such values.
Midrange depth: 0.05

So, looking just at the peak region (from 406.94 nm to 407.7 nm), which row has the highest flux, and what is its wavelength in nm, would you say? 407.177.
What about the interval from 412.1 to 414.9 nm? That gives 413.126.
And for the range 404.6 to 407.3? 407.177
